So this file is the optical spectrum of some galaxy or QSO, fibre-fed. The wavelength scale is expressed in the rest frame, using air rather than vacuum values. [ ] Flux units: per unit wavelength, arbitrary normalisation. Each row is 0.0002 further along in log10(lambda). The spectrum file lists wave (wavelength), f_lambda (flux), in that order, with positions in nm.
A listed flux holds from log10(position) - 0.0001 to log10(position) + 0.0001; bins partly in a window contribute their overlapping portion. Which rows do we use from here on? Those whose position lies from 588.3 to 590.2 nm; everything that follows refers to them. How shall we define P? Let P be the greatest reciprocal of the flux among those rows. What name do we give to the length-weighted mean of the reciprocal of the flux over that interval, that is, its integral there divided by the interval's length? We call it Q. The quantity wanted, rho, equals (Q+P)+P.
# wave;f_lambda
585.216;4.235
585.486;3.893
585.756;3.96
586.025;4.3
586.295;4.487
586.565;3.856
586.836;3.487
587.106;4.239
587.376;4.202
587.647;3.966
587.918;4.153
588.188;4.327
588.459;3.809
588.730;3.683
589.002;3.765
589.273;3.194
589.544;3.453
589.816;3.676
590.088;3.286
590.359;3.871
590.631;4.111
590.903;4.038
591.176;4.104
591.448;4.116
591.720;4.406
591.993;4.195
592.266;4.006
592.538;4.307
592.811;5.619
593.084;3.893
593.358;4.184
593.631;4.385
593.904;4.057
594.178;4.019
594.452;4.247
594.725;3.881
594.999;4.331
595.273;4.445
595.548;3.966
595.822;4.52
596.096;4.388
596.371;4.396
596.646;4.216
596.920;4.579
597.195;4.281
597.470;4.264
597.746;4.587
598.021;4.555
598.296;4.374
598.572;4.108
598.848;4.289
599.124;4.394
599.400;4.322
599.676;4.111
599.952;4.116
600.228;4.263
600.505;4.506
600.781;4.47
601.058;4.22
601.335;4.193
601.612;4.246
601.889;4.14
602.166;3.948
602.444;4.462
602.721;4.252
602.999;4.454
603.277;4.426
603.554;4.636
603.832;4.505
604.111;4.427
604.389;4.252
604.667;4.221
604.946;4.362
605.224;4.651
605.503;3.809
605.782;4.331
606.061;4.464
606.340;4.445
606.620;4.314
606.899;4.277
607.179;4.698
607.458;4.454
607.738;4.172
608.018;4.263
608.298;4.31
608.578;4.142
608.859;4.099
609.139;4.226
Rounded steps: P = 0.31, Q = 0.282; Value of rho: 0.91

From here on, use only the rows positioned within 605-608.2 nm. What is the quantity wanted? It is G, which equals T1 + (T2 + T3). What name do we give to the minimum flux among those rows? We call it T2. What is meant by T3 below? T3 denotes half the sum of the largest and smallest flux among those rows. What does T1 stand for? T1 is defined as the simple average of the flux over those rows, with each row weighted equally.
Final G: 12.4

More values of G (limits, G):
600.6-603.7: 12.6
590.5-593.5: 12.9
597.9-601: 12.8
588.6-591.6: 10.6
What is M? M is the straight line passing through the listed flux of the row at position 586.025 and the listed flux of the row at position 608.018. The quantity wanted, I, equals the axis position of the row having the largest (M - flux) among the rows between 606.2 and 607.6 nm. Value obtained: 606.899 nm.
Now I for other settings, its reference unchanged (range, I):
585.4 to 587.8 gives 586.836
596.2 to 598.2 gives 596.646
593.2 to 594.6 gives 594.178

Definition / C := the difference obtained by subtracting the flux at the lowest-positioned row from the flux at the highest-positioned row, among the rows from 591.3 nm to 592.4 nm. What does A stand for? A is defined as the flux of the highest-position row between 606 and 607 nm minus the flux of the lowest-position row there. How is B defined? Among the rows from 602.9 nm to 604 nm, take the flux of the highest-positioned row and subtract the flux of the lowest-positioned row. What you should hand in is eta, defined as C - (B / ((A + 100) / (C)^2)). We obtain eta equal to -0.11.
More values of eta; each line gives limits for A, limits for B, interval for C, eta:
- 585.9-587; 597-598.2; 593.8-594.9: -0.18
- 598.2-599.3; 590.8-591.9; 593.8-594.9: -0.18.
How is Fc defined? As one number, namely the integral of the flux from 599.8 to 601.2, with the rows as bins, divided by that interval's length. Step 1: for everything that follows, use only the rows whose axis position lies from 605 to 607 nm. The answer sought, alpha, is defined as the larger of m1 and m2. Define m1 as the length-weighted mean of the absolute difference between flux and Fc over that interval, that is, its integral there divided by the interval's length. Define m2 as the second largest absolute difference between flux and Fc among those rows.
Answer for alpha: 0.3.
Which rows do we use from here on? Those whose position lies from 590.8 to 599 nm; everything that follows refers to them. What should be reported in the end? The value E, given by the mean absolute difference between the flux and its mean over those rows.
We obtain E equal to 0.21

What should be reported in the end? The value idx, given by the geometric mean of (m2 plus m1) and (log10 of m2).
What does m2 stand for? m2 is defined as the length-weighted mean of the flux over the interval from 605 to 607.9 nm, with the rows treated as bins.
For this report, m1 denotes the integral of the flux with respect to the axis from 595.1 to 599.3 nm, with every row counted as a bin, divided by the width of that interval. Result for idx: 2.36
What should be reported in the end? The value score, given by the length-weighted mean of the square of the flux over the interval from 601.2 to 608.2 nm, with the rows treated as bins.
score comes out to 18.8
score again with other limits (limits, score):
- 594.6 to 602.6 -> 18.5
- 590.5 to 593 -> 18.8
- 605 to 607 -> 18.8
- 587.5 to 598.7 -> 17.3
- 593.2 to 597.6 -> 18.2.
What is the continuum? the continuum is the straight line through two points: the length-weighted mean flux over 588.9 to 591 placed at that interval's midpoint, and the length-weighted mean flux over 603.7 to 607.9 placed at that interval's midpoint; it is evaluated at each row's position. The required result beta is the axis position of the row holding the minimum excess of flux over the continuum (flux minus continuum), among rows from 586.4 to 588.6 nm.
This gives 586.836 nm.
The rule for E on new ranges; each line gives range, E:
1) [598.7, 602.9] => 0.12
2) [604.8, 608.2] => 0.16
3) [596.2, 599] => 0.13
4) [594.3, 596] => 0.21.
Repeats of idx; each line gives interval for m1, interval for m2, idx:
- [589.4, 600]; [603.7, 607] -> 2.33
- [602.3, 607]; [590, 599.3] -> 2.33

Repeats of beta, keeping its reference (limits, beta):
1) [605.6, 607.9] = 607.738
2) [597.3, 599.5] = 598.572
